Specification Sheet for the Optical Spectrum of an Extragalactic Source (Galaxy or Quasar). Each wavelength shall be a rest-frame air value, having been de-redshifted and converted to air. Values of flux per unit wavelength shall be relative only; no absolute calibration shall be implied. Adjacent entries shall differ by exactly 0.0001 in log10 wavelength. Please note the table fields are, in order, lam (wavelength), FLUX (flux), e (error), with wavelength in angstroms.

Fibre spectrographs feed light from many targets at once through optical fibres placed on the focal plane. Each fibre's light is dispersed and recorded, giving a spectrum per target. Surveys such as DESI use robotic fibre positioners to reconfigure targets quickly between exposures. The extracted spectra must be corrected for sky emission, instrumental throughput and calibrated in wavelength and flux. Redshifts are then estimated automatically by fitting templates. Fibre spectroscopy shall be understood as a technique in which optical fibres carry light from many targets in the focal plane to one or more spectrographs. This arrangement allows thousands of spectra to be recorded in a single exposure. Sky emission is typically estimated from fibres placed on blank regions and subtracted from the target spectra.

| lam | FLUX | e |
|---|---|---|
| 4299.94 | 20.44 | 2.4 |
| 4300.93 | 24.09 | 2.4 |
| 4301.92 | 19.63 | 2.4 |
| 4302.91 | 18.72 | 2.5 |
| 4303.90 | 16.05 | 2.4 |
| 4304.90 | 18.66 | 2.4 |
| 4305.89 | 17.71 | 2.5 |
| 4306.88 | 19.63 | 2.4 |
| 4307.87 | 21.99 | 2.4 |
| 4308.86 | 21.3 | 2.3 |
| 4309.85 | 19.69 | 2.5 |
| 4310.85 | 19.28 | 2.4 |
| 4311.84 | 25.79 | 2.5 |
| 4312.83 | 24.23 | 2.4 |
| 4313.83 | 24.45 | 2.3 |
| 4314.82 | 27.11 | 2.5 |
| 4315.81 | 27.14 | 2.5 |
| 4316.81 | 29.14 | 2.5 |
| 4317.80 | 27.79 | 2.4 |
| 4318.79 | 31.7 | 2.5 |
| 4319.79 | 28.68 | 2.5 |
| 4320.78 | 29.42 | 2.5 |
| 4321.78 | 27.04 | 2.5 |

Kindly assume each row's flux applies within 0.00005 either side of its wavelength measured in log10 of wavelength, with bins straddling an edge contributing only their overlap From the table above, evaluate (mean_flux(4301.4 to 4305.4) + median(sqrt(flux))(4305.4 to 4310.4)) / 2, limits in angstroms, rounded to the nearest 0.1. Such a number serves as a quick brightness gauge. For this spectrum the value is 11.4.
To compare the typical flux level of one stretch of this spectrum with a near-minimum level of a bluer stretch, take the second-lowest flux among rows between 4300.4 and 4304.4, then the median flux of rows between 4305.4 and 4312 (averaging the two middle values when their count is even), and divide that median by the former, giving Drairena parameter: 1.05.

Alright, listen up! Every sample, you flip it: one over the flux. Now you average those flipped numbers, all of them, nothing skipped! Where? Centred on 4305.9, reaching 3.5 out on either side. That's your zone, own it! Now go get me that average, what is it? 0.053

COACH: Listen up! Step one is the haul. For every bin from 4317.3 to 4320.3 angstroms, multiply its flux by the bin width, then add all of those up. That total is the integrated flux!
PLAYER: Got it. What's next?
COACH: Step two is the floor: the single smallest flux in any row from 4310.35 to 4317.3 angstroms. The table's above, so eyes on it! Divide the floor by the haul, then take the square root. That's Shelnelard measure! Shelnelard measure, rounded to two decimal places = 0.47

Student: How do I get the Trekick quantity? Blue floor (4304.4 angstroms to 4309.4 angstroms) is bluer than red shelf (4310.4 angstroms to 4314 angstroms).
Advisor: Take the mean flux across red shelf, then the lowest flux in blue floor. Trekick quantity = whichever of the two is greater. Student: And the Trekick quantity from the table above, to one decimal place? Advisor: 23.4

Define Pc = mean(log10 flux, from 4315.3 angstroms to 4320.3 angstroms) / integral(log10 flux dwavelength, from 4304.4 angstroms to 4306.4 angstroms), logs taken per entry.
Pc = 0.58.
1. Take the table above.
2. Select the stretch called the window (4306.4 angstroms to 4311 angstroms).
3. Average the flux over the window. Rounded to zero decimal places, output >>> 20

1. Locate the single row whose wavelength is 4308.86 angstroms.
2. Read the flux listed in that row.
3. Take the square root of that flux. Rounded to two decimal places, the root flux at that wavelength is 4.62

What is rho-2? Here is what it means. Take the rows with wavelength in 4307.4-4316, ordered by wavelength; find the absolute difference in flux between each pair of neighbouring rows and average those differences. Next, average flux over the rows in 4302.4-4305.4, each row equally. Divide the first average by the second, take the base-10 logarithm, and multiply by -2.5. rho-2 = 2.54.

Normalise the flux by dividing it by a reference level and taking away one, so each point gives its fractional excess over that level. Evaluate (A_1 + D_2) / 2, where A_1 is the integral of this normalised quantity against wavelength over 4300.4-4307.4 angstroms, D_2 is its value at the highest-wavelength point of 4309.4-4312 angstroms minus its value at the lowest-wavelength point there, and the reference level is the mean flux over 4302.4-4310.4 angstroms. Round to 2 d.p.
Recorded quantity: 0.16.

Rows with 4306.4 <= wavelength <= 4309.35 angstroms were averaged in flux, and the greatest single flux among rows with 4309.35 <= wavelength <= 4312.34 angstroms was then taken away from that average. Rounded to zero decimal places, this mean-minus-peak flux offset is -5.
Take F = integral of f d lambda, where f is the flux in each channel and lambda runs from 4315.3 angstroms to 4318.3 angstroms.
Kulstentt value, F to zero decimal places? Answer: 84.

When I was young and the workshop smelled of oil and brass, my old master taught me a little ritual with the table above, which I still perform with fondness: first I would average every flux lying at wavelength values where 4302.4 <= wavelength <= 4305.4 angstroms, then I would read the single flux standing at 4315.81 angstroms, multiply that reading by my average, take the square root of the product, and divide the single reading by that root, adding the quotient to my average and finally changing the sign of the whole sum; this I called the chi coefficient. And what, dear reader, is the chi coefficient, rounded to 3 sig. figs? -19.0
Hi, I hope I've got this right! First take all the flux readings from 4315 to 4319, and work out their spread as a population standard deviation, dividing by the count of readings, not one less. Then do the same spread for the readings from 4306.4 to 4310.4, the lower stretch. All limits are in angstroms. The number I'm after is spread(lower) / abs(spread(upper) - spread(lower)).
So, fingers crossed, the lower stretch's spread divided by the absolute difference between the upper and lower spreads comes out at 1.4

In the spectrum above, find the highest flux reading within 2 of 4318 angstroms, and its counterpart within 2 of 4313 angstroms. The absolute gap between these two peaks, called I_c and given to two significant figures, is 4.6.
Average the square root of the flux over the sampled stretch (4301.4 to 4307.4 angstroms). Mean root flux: 4.3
